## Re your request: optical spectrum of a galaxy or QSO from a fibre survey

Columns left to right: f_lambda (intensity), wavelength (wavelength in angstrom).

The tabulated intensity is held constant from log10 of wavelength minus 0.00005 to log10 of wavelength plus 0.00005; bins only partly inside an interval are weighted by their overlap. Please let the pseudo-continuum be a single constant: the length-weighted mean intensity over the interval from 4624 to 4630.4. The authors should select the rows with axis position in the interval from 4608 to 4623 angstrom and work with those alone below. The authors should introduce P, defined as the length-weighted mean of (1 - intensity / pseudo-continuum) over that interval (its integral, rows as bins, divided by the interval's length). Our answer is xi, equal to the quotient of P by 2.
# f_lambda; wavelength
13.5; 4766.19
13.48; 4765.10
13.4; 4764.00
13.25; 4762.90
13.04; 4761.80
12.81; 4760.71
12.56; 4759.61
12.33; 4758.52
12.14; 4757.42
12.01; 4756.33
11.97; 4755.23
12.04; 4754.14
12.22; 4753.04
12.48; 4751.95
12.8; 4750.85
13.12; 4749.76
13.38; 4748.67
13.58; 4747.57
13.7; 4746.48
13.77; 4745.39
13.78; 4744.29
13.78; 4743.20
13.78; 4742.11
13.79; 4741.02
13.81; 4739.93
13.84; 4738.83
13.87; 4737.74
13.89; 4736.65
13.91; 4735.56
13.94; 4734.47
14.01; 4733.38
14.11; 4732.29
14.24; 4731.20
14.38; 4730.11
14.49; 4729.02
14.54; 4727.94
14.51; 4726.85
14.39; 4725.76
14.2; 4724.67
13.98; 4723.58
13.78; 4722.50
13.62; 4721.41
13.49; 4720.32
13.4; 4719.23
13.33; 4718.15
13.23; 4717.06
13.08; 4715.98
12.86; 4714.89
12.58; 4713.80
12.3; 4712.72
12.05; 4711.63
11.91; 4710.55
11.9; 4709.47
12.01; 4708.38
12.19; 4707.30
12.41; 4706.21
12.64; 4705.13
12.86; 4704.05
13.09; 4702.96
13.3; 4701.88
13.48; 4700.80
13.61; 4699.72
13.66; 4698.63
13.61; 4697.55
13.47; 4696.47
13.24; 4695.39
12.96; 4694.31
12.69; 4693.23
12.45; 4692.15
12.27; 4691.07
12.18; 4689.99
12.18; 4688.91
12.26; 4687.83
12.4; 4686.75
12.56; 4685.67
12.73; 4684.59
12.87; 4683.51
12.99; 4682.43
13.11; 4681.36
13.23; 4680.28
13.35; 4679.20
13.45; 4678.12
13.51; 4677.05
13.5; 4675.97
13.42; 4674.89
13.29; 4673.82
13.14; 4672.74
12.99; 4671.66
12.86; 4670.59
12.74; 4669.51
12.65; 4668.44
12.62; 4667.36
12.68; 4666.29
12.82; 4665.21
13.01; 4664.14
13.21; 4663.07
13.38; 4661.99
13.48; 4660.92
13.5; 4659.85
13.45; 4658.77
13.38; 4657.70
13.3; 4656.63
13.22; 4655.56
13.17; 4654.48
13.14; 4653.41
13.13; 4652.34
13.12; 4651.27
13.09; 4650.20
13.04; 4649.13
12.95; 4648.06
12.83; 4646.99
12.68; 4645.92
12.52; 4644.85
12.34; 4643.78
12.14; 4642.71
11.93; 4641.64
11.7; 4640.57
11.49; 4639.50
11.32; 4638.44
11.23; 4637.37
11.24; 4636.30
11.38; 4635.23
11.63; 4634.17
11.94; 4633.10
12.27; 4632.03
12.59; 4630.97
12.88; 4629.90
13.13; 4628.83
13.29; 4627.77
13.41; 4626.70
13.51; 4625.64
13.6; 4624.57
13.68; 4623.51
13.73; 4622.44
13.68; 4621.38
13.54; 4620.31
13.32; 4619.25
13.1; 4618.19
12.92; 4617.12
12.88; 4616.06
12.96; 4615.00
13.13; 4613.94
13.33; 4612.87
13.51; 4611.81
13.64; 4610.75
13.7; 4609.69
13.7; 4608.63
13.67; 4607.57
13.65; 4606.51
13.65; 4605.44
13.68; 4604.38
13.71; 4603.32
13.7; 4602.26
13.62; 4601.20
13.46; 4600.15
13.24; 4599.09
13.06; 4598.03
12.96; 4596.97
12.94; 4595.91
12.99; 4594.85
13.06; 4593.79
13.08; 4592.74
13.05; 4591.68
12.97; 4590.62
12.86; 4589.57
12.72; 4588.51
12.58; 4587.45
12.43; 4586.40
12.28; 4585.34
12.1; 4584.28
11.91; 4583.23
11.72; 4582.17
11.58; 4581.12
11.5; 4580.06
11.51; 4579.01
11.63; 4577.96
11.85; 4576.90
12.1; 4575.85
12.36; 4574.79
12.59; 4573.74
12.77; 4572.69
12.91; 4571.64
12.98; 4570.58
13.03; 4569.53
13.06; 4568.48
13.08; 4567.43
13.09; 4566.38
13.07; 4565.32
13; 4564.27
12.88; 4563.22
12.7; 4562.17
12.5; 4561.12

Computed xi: -0.002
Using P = -0.004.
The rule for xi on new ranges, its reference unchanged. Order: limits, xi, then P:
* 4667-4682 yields 0.007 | 0.013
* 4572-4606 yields 0.024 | 0.047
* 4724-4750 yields -0.024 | -0.049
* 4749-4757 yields 0.034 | 0.069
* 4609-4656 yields 0.019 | 0.039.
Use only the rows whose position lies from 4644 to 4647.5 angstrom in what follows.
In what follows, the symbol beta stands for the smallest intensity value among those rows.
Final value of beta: 12.52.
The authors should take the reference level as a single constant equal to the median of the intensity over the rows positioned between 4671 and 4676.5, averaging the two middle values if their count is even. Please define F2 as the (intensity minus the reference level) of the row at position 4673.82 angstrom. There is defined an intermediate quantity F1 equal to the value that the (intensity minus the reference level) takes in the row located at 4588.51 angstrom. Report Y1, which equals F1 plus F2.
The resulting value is -0.6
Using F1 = -0.57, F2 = 0.0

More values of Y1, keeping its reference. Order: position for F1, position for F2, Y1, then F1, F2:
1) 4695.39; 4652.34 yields -0.2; -0.05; -0.2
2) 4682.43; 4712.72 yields -1.3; -0.30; -1.0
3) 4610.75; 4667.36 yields -0.3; 0.35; -0.7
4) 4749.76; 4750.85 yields -0.7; -0.17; -0.5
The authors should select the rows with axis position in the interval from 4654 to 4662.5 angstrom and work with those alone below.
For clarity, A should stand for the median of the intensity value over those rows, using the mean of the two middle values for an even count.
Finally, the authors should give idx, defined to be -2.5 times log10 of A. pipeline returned -2.82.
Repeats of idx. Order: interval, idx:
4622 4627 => -2.83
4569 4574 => -2.78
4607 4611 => -2.84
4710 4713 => -2.70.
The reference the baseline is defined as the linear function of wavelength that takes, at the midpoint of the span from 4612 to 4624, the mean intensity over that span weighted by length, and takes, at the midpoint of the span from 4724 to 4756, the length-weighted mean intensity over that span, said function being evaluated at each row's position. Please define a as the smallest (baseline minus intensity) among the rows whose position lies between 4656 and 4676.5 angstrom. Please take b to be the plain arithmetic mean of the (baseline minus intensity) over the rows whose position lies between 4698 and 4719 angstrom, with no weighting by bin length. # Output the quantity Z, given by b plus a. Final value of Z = 0.7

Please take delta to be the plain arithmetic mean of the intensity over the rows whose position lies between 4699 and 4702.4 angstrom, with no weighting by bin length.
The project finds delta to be 13.5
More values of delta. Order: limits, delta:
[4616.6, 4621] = 13.2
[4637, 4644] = 11.7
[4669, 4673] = 12.9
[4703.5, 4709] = 12.4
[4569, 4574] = 12.9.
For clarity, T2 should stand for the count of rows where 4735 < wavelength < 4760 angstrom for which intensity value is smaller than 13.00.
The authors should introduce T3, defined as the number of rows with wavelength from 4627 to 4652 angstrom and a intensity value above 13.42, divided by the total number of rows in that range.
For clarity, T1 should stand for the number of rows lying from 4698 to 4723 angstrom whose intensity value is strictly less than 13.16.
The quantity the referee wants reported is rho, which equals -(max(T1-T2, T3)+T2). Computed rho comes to -13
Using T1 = 13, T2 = 9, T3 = 0.0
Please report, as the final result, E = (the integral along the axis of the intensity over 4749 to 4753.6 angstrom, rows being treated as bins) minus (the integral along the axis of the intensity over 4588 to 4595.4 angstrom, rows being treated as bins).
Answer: -38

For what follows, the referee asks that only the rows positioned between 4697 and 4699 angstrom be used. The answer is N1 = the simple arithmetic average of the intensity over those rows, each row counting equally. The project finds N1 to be 13.6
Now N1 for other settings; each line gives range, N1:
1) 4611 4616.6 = 13.2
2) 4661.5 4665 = 13.2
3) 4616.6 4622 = 13.3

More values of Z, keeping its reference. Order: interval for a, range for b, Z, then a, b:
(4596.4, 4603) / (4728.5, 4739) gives -0.9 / -0.45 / -0.43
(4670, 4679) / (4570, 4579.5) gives 0.8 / -0.04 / 0.87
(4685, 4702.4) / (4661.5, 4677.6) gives 0.3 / -0.13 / 0.39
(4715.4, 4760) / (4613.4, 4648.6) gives -0.2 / -0.92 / 0.70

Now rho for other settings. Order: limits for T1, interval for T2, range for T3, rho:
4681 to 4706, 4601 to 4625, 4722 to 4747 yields -16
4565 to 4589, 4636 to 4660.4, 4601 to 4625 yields -23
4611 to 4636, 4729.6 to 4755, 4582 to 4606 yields -12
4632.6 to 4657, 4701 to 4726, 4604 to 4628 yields -20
